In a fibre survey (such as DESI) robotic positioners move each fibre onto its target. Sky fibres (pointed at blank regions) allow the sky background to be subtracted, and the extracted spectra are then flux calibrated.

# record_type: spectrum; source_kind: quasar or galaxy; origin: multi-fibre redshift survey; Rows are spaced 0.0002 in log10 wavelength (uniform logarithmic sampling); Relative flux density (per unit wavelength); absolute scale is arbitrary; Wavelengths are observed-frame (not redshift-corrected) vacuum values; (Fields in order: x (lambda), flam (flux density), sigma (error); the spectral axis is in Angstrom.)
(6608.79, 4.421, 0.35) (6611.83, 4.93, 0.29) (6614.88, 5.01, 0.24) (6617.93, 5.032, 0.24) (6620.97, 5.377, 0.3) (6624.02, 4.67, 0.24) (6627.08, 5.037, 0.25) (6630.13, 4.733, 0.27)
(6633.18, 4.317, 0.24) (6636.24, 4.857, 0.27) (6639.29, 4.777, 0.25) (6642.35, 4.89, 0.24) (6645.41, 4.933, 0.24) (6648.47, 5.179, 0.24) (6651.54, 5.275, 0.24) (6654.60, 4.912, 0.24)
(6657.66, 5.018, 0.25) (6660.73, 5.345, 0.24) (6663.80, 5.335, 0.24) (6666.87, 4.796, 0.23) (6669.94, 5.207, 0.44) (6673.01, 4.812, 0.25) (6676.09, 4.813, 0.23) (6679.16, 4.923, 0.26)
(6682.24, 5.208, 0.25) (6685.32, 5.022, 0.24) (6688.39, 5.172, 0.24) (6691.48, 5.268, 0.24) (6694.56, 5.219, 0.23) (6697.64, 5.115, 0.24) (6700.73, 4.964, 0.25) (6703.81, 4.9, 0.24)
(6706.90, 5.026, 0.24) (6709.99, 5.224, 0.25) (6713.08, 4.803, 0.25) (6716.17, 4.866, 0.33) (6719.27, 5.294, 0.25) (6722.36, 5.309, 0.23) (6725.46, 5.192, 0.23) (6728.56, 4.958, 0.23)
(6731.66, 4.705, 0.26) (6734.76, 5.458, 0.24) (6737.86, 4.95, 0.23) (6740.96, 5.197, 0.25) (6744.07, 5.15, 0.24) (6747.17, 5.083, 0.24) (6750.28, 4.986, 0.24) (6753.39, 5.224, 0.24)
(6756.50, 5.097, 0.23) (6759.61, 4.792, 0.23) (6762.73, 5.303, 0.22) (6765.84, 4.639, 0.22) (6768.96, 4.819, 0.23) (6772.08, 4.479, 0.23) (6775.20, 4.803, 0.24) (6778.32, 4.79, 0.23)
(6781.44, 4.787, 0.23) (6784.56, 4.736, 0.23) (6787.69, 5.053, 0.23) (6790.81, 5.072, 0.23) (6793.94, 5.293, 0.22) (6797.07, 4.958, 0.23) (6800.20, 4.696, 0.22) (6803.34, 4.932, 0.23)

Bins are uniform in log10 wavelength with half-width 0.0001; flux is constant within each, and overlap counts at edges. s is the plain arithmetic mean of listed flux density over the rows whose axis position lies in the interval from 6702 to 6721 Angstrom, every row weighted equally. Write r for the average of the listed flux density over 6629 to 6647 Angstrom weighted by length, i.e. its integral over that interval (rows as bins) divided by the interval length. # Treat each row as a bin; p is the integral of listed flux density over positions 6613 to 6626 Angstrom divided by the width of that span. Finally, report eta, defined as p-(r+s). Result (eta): -4.76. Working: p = 5.02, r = 4.75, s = 5.02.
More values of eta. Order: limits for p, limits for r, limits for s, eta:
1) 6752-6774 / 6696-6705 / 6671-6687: -5.06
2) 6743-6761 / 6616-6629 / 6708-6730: -5.05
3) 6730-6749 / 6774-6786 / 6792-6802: -4.67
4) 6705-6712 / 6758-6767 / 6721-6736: -4.96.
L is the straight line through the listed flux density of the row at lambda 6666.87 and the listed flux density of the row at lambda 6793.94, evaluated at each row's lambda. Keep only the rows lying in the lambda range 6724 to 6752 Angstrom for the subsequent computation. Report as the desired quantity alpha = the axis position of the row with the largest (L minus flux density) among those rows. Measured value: 6731.66 Angstrom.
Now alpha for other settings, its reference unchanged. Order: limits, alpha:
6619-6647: 6633.18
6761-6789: 6772.08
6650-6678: 6676.09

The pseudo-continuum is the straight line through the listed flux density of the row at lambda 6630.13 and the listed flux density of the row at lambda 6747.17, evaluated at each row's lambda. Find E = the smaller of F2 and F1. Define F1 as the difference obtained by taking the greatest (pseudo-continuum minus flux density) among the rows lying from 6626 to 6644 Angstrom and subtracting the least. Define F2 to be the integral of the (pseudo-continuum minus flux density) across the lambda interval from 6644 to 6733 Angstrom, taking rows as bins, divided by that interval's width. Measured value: -0.16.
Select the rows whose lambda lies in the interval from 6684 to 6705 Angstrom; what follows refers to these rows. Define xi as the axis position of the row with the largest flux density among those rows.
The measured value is 6691.48 Angstrom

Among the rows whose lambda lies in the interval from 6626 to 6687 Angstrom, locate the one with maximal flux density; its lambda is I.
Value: 6660.73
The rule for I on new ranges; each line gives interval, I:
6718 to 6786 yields 6734.76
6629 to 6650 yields 6648.47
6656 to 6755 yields 6734.76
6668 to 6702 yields 6691.48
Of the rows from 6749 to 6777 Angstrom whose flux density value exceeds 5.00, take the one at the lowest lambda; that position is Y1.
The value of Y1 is 6753.39 Angstrom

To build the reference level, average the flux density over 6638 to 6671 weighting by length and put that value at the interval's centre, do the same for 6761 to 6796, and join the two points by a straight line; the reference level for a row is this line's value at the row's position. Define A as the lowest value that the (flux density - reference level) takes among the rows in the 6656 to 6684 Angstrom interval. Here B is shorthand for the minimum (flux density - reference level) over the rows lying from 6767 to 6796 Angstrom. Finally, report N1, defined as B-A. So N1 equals -0.2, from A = -0.2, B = -0.42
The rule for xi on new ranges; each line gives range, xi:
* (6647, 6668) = 6660.73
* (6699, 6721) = 6719.27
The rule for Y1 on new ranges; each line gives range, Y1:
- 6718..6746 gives 6719.27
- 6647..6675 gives 6648.47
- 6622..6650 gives 6627.08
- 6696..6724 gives 6697.64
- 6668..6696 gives 6669.94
